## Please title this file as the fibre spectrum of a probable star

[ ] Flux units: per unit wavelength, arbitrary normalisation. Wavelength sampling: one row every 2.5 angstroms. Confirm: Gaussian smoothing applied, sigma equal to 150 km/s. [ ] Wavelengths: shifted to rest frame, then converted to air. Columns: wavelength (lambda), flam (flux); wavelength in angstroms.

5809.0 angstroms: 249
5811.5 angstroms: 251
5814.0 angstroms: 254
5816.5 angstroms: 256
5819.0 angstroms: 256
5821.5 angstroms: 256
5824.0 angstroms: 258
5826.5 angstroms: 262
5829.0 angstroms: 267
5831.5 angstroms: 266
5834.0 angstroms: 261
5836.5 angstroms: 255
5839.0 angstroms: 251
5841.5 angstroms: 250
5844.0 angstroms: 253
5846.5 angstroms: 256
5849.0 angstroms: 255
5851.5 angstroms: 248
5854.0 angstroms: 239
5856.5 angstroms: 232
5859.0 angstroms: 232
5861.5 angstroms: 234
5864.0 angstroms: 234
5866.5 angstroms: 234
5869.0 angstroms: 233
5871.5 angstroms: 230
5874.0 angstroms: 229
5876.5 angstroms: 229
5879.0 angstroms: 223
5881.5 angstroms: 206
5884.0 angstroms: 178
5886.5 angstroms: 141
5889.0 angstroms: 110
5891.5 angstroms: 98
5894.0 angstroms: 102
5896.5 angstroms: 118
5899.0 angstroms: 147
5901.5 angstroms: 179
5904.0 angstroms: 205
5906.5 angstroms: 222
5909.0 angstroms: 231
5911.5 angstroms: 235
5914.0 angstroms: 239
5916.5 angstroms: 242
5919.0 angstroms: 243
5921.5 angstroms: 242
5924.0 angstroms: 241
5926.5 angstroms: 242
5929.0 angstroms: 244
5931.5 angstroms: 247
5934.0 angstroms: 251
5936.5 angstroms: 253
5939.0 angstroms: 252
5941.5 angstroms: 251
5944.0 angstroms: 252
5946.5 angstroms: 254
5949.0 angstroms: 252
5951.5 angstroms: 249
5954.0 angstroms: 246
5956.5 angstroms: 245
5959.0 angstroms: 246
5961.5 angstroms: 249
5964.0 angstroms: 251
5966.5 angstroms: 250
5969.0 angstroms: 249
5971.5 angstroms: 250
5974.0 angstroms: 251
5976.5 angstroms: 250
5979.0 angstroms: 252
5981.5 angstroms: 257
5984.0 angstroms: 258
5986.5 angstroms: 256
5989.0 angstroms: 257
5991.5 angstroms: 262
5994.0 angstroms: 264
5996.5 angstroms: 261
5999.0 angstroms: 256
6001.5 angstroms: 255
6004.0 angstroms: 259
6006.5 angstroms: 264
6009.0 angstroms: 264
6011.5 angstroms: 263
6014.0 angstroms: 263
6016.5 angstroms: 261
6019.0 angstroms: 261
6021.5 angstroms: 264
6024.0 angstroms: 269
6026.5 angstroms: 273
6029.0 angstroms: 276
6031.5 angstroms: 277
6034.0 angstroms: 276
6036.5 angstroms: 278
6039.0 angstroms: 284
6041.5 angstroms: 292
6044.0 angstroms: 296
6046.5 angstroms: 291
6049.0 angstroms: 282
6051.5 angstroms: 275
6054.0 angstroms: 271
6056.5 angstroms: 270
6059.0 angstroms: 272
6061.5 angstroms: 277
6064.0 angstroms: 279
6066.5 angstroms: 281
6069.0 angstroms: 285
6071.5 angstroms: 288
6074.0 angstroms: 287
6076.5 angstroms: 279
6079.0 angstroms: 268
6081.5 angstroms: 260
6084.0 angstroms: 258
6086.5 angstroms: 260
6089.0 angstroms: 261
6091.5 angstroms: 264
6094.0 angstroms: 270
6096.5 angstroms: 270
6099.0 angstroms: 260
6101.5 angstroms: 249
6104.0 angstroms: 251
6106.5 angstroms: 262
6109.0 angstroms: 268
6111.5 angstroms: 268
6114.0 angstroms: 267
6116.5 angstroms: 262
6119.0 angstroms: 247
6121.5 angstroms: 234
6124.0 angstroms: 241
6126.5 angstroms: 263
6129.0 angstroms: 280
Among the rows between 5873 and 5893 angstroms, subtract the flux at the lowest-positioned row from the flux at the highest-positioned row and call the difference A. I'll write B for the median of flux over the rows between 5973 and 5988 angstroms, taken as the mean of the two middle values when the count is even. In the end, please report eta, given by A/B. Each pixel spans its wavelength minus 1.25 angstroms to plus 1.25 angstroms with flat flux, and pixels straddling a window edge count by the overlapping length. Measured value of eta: -0.52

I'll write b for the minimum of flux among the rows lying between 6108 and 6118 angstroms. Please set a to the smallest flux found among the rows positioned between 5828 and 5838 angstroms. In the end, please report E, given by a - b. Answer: -7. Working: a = 255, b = 262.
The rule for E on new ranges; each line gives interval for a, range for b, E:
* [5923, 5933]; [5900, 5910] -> 62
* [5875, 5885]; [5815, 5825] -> -78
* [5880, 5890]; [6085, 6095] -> -150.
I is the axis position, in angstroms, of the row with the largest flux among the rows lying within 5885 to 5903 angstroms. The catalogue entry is 5901.5 angstroms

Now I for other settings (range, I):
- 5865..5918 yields 5916.5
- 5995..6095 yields 6044.0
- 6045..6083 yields 6046.5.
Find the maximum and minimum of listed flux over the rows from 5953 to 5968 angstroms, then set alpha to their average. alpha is 248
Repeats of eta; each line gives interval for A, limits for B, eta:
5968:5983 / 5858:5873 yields 0.03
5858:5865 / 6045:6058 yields 0.01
